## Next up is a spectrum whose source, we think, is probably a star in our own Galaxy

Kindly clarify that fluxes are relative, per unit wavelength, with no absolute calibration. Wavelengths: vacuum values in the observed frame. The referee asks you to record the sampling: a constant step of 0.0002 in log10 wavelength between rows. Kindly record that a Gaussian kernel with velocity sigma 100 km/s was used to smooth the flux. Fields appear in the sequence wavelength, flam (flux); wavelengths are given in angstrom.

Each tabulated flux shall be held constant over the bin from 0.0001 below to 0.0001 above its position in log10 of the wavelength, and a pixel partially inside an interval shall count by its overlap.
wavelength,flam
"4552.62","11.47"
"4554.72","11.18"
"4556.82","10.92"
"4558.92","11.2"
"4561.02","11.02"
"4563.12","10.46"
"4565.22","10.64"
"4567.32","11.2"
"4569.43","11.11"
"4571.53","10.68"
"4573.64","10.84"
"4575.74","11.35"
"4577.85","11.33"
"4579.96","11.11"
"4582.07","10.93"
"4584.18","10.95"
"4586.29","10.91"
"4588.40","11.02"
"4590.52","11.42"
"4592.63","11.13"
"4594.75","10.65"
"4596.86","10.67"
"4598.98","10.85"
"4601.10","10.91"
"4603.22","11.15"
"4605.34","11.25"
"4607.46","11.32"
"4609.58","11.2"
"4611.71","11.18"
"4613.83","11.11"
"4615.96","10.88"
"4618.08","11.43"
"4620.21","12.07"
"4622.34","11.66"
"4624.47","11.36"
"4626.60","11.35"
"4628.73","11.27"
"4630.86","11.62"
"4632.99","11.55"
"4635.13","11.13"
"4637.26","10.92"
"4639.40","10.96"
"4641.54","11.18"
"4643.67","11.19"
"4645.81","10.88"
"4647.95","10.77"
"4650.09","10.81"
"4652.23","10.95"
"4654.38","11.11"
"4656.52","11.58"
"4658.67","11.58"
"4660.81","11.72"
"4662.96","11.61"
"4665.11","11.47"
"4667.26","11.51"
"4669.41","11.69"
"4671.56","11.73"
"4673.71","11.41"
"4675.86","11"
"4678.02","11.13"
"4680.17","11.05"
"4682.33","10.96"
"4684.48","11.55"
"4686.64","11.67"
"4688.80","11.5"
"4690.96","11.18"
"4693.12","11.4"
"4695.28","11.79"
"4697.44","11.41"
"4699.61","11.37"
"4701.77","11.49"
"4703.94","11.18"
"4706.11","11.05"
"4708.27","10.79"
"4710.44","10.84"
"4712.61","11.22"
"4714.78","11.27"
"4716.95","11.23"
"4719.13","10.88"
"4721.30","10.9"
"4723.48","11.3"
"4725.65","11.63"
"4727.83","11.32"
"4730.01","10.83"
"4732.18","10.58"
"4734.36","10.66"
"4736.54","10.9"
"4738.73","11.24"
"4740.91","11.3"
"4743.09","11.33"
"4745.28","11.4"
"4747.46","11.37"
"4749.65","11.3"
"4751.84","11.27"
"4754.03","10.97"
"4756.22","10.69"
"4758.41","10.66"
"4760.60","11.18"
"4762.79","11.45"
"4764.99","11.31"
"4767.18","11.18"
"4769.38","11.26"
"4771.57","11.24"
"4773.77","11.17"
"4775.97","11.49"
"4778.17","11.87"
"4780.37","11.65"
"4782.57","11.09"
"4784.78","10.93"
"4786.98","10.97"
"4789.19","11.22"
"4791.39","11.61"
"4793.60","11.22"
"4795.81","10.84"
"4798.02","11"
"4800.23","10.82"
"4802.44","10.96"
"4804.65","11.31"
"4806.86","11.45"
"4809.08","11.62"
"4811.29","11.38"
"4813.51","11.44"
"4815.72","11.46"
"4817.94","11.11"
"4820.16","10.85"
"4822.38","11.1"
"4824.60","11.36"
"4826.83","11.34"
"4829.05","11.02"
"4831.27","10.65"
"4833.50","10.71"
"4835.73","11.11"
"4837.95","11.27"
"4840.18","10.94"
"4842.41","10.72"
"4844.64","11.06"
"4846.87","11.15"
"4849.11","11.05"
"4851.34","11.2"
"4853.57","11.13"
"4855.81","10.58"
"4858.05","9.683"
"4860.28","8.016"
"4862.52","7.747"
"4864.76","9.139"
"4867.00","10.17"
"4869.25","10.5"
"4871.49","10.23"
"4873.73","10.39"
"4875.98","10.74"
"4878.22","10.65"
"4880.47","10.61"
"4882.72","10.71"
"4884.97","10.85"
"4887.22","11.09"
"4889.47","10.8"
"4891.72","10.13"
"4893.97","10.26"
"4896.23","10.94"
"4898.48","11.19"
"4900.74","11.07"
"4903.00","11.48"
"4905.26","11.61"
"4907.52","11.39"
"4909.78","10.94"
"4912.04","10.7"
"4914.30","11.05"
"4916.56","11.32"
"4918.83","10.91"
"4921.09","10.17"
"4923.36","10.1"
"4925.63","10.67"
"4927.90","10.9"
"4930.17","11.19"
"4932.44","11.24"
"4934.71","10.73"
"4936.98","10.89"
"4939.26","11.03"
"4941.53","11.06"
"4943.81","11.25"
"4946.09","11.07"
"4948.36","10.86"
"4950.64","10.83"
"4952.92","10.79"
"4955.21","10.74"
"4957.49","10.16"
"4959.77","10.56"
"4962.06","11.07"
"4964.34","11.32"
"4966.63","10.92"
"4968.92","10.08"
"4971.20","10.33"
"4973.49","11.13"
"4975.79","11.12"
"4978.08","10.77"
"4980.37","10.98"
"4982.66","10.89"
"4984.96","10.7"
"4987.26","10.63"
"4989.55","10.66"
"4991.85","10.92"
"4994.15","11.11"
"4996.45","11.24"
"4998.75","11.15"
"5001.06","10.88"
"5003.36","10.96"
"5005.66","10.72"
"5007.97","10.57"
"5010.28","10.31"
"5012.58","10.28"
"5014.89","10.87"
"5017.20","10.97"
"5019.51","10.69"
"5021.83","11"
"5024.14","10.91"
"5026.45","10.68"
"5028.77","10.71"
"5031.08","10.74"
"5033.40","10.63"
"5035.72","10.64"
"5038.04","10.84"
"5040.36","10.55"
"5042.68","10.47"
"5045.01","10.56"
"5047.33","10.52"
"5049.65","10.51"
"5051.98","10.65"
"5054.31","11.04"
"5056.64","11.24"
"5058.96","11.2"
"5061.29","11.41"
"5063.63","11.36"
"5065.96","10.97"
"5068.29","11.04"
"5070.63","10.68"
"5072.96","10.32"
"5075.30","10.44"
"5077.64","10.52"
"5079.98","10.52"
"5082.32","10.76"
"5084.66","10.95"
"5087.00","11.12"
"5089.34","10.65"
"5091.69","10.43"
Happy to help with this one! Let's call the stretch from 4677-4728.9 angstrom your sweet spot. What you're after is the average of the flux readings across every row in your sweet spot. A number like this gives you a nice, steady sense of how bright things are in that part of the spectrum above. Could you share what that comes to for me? 11.3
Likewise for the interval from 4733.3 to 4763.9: 11.1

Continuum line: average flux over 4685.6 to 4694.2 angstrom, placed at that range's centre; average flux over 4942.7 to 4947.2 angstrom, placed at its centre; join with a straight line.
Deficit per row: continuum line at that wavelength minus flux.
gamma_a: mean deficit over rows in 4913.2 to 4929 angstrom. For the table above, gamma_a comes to 0.45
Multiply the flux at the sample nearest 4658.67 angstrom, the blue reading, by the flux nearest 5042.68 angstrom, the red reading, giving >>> 121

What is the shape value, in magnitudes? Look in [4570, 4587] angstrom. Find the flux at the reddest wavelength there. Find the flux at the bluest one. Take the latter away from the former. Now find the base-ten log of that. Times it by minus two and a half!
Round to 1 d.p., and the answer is 1.6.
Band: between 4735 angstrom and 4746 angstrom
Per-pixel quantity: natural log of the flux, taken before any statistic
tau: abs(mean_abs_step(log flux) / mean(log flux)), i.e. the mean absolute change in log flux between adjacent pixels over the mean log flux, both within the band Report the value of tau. 0.0046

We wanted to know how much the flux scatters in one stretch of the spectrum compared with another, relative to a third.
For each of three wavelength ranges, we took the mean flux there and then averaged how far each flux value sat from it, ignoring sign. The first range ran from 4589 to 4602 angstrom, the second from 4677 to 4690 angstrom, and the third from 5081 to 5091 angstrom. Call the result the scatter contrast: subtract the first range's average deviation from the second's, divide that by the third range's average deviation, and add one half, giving 0.74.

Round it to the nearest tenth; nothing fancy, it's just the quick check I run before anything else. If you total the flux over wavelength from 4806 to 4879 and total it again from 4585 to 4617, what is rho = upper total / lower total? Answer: 2.1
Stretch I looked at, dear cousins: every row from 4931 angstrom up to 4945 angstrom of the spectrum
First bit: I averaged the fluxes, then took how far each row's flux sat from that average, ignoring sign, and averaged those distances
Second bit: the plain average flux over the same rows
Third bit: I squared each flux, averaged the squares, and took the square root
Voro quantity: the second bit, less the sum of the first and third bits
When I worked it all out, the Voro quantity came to -0.15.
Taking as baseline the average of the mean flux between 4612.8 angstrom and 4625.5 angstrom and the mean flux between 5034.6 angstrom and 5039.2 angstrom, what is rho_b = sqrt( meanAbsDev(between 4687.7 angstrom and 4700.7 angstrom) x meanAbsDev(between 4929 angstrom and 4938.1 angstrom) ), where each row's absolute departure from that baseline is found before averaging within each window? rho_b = 0.271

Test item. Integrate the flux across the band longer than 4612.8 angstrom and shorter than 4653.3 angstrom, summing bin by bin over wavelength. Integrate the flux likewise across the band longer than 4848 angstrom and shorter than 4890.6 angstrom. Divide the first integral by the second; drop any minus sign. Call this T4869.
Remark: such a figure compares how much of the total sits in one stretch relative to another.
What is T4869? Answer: 1.04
